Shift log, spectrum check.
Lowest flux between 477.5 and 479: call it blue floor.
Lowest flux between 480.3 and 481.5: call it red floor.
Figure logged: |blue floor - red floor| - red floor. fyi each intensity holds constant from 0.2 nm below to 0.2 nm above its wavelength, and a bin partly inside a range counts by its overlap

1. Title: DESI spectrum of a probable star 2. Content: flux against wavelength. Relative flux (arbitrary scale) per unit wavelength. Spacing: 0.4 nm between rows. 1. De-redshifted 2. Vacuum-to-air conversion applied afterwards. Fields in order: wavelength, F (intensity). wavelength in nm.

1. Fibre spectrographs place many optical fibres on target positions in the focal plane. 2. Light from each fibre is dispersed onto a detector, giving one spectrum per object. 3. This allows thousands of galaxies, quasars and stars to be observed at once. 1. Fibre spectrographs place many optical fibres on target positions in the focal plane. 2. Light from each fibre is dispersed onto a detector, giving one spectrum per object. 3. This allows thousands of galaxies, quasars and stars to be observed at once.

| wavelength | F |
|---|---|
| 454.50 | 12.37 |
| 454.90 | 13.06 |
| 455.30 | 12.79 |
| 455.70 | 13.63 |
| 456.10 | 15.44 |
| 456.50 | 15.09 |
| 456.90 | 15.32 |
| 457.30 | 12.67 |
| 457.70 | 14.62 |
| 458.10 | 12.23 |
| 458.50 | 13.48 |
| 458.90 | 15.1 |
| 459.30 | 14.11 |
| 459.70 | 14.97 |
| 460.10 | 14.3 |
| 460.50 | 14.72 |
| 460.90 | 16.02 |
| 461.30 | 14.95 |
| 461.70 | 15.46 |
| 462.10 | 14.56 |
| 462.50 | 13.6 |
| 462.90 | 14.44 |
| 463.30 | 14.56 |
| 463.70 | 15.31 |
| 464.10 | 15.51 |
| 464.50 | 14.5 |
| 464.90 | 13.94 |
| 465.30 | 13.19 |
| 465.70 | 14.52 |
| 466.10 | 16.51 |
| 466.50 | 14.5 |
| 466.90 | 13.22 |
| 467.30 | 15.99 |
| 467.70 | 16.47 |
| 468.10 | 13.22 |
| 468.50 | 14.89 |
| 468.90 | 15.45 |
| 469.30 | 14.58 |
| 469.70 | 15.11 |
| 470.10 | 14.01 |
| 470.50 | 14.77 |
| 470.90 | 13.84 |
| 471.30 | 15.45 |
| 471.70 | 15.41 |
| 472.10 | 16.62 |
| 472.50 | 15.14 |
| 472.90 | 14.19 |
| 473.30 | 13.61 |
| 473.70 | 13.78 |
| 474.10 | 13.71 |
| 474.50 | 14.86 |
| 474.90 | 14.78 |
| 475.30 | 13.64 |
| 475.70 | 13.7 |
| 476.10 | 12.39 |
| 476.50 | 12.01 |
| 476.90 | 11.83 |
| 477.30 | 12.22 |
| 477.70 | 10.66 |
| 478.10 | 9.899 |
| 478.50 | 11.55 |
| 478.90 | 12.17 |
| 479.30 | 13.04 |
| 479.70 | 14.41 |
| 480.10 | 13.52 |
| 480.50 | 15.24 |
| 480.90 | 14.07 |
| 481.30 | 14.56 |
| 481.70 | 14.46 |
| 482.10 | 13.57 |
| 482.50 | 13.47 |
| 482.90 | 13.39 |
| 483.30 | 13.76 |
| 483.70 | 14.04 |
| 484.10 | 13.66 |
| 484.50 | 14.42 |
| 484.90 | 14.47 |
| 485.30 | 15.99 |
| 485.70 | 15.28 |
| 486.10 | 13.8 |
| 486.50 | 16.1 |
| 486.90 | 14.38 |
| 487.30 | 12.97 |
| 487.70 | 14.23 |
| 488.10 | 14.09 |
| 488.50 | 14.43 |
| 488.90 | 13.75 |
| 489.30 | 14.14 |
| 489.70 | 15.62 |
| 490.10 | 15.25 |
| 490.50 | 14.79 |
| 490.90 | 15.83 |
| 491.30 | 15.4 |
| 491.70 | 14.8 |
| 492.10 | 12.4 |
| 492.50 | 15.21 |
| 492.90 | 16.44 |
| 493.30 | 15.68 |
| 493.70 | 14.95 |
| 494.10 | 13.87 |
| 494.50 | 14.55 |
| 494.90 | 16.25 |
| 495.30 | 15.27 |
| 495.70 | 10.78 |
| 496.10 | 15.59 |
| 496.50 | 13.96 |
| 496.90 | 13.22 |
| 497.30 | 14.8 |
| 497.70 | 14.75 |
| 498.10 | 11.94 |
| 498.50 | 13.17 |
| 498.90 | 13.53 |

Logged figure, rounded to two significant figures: -9.9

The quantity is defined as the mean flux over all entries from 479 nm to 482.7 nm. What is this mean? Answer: 14.0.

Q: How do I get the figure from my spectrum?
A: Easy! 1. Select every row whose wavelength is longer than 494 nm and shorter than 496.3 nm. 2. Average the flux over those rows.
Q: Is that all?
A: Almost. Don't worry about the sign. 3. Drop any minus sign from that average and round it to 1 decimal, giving 14.4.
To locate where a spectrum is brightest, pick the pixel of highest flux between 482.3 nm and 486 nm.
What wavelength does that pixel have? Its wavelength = 485.30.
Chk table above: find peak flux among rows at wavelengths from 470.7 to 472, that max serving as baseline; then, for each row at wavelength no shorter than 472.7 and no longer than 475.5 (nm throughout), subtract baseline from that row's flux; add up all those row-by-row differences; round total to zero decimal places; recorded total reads -10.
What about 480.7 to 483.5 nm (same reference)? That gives -11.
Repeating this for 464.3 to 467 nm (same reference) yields -8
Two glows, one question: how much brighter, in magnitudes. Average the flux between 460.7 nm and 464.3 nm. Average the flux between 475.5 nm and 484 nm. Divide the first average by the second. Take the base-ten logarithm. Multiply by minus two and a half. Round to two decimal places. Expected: -0.15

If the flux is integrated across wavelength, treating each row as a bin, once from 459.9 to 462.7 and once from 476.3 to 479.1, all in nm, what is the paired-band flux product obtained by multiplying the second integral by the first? 1332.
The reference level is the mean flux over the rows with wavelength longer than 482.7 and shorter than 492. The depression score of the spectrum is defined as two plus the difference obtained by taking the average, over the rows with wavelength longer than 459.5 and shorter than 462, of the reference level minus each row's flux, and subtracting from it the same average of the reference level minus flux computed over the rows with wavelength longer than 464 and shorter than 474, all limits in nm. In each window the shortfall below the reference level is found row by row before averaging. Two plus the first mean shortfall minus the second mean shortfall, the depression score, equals 1.67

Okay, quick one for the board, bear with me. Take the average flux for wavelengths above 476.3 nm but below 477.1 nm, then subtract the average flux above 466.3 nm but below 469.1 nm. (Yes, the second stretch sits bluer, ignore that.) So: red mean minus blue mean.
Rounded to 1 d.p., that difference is -2.9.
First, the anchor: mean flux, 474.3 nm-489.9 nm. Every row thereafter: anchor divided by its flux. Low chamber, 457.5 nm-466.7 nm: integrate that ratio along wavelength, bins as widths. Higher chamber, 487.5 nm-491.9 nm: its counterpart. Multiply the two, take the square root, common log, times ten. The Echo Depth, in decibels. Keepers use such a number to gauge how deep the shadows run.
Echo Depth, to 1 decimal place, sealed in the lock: 7.8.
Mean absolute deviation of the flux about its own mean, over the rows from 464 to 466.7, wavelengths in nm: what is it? 0.77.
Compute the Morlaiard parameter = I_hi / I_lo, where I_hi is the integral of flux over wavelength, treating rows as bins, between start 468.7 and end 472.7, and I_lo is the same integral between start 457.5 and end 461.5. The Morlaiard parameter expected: 1.04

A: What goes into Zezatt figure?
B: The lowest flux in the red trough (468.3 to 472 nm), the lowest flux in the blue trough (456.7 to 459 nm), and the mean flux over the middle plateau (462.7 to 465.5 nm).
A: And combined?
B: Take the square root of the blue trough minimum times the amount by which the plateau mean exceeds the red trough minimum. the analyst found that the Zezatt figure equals 2.8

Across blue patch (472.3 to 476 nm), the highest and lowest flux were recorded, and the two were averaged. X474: 14.4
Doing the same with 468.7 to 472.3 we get 15.2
